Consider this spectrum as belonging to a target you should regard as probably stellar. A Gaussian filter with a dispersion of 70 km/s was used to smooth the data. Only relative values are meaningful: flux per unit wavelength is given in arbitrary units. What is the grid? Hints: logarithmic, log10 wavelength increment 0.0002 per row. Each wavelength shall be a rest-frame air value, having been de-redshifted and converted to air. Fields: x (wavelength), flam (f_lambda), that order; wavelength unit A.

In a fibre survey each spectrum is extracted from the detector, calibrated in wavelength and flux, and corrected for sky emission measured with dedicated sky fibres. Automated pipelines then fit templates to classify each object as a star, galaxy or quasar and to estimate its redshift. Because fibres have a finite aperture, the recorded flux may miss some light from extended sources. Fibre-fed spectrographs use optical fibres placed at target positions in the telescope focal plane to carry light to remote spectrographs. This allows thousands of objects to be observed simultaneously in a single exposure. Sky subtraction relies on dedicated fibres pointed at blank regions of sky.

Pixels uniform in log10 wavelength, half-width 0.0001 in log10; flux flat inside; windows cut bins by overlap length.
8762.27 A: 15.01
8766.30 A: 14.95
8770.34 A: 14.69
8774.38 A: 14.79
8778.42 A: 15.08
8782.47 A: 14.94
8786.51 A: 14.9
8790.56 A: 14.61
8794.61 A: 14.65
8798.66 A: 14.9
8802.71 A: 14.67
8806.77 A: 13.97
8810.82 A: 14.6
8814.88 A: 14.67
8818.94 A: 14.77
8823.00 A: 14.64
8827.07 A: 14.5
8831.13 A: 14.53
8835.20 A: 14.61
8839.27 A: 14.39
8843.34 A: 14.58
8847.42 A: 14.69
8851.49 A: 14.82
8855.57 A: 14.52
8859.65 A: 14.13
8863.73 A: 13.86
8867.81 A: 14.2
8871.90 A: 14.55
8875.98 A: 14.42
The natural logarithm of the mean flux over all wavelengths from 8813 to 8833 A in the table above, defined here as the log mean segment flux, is 2.68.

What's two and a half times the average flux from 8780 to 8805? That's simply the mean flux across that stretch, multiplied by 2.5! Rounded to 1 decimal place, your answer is 36.9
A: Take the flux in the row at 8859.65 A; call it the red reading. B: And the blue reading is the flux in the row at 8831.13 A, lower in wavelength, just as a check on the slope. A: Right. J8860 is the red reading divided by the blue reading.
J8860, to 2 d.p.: 0.97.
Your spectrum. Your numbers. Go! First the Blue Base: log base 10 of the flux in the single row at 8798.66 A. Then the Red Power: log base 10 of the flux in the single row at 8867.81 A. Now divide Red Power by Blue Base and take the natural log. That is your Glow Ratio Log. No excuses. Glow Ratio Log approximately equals -0.018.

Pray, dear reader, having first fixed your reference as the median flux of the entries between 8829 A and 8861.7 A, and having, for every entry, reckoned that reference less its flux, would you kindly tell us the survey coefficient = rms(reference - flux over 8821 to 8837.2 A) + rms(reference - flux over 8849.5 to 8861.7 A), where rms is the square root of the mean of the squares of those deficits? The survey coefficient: 0.35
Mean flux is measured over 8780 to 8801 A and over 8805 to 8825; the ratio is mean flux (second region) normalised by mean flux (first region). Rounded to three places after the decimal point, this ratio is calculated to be 0.982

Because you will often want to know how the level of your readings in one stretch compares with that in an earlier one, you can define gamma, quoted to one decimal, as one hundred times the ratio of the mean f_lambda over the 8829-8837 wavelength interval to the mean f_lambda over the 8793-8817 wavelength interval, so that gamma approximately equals 100.0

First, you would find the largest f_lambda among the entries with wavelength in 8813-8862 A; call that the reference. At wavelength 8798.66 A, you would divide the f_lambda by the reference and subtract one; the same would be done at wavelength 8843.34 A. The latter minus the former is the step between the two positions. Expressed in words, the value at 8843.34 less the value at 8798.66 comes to -0.022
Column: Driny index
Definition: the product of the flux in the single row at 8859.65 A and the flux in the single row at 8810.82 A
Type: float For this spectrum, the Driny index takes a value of 206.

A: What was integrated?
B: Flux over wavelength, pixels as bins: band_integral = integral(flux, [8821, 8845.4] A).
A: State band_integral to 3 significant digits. 355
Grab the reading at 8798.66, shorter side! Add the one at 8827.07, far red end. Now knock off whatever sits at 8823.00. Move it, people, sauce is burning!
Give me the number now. 14.8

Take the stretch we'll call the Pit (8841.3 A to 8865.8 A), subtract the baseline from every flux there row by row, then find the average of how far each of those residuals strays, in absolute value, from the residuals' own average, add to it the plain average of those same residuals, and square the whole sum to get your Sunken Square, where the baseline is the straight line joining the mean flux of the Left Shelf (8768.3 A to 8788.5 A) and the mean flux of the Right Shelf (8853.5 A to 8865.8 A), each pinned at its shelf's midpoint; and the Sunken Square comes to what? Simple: 0.21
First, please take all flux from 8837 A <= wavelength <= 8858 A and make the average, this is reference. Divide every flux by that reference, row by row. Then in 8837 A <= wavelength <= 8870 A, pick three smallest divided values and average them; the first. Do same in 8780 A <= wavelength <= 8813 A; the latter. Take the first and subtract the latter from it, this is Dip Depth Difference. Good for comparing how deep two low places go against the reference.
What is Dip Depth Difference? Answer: -0.023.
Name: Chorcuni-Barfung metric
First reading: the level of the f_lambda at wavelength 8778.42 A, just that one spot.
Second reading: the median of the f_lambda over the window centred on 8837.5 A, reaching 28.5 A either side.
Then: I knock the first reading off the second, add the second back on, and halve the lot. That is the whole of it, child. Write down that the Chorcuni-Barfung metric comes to 7.05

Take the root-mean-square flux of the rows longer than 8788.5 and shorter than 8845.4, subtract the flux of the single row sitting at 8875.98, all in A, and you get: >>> 0.16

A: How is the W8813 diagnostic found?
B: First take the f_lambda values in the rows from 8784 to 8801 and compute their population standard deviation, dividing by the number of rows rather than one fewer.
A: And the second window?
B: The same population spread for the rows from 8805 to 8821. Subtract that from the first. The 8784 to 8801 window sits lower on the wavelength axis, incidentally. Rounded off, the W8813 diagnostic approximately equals -0.18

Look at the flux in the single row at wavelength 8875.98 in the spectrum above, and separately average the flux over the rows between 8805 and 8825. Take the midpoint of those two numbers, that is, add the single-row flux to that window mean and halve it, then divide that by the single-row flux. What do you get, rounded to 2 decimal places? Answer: 1.00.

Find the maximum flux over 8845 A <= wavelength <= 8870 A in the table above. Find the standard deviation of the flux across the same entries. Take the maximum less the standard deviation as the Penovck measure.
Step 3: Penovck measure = 14.5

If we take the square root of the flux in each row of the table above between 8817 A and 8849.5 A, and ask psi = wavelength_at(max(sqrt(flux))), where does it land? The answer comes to 8818.94 A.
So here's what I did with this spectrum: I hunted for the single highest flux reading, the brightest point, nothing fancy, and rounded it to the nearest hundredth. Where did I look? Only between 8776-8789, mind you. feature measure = 15.08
